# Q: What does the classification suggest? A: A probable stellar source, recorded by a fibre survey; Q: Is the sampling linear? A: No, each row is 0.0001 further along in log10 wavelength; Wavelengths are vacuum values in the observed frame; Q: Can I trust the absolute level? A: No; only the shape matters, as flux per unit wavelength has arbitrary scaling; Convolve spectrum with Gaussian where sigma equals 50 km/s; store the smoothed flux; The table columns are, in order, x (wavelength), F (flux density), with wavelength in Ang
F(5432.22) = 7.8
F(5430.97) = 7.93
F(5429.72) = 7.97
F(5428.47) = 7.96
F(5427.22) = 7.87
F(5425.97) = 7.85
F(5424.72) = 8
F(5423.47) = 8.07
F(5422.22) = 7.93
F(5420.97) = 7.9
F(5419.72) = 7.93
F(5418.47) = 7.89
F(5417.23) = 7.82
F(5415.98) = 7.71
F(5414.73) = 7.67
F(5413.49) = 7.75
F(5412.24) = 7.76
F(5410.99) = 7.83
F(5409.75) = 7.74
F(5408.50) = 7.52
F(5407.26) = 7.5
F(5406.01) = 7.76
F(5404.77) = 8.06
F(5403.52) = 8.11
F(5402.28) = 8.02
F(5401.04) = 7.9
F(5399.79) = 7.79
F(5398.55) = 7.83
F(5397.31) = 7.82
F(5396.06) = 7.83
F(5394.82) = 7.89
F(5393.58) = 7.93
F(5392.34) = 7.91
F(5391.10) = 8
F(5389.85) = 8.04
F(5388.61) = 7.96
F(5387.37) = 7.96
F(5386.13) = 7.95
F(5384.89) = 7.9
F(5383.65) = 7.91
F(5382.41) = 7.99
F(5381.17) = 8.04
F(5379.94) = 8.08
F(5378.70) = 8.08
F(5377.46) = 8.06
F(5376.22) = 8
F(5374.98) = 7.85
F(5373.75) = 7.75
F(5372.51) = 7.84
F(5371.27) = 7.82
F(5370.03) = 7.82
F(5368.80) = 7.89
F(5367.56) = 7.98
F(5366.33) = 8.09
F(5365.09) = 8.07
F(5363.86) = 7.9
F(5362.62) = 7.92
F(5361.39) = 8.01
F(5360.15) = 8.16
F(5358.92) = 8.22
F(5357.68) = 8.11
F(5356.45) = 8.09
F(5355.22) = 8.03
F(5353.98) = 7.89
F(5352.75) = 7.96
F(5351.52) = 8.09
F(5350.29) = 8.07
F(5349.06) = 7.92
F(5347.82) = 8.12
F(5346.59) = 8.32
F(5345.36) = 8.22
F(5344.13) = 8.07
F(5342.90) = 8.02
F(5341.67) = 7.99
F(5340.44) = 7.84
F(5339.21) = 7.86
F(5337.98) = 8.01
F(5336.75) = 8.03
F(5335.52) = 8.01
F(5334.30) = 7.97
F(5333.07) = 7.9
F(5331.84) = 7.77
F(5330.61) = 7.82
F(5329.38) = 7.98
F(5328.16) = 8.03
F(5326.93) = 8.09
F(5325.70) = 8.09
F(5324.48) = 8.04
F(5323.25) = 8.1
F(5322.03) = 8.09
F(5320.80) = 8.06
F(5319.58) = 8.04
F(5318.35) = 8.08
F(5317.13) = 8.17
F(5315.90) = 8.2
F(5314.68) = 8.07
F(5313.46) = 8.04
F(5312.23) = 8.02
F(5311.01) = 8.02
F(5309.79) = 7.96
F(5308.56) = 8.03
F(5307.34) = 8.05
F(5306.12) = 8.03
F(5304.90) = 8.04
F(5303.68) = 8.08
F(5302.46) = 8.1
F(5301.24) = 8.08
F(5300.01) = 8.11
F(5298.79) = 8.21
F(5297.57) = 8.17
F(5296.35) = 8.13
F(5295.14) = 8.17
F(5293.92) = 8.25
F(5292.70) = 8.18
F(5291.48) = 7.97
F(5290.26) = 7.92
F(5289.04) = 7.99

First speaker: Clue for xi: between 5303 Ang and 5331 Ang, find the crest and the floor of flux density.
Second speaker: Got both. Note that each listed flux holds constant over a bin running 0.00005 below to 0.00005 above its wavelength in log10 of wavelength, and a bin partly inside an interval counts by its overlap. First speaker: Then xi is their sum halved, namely 8.01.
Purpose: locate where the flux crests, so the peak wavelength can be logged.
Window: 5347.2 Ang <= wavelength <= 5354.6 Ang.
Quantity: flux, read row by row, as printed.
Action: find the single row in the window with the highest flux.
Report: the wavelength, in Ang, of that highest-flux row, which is 5347.82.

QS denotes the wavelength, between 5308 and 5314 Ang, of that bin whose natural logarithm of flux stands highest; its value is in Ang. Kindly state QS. 5313.46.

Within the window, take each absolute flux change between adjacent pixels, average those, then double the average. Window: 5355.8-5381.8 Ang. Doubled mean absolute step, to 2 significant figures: 0.14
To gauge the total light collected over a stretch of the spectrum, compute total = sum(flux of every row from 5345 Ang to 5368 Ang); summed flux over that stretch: 153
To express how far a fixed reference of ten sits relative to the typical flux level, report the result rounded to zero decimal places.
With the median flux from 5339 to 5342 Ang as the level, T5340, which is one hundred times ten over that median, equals 127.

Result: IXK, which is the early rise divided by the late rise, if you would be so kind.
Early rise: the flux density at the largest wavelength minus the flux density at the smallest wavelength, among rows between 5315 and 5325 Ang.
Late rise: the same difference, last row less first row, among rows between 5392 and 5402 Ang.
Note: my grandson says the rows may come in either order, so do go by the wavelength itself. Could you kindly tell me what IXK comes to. 16.0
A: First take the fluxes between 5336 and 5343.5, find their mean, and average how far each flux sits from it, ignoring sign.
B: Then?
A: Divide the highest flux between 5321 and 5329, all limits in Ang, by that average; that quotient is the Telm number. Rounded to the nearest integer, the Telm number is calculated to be 112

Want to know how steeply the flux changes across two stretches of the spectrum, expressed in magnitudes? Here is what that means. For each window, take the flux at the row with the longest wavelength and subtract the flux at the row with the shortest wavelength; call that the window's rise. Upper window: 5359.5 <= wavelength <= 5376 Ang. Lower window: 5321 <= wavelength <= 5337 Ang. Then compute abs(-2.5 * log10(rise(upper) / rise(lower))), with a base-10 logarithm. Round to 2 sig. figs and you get 1.8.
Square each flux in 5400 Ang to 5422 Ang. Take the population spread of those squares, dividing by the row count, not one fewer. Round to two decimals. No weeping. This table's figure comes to 2.56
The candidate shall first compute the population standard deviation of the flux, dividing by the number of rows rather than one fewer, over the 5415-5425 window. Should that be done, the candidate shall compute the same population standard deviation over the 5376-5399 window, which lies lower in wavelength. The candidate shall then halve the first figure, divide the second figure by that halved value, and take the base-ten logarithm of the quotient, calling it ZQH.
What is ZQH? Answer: 0.20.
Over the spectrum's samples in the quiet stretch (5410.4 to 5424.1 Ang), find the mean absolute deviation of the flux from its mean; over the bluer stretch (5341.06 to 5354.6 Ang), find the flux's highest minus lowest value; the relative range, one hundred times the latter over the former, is 463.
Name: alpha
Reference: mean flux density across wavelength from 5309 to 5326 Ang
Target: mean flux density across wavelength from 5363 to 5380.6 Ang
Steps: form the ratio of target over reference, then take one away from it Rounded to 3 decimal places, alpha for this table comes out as -0.015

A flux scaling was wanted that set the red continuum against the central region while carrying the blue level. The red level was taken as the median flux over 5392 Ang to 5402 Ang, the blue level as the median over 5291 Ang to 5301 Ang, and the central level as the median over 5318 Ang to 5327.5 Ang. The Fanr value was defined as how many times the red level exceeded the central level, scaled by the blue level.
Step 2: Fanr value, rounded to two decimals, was 7.94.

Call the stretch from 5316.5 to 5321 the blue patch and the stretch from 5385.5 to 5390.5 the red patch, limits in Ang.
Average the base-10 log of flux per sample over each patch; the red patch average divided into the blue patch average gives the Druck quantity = 1.01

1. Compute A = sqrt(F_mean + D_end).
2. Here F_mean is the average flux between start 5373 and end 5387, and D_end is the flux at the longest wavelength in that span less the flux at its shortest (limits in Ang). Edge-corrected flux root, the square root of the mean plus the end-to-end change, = 2.86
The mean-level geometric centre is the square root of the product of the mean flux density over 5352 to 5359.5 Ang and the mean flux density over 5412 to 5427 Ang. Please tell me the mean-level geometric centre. 7.95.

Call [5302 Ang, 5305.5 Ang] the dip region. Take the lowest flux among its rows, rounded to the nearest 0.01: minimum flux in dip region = 8.04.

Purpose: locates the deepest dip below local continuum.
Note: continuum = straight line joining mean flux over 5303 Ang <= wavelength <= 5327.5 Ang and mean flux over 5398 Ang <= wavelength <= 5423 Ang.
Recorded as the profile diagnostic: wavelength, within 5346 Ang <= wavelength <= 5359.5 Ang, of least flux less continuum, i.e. 5353.98 Ang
